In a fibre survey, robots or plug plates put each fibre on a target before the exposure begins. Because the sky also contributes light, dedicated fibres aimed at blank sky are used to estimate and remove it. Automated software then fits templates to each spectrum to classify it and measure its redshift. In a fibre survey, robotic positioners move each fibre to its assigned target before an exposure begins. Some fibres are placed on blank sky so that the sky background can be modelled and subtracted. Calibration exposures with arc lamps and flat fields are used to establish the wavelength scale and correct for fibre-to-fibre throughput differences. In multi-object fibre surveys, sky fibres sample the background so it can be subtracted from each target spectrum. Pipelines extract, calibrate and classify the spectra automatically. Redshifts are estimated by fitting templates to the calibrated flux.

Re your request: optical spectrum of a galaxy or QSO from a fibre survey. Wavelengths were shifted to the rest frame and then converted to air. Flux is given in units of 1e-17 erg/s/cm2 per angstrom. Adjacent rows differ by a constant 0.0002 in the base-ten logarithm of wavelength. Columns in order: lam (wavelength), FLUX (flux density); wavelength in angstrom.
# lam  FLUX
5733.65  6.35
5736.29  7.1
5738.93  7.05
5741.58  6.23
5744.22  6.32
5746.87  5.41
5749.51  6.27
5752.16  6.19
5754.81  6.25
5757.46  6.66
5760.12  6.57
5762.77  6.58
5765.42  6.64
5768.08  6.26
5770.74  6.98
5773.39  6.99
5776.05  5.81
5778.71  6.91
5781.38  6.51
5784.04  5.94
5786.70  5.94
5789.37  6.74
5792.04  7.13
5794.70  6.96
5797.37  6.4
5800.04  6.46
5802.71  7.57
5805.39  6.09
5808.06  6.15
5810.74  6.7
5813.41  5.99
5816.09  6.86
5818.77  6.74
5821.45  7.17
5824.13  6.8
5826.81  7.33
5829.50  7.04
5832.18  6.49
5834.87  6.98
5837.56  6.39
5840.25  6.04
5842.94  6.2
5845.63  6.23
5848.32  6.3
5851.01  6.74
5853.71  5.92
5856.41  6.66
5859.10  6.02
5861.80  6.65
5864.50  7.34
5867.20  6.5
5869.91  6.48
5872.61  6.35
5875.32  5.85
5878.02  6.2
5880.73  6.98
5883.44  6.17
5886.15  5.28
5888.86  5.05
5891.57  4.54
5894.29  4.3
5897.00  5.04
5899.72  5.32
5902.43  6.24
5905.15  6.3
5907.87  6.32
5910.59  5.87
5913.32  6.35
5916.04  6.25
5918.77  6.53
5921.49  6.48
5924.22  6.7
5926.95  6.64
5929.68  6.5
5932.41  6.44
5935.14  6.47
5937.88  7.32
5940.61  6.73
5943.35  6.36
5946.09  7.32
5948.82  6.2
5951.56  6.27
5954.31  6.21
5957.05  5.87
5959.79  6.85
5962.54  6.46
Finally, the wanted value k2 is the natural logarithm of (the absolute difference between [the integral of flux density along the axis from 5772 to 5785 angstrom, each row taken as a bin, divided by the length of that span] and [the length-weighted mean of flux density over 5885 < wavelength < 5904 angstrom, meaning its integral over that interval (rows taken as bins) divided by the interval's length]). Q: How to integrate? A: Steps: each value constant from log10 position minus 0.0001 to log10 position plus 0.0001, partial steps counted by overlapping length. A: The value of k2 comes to 0.3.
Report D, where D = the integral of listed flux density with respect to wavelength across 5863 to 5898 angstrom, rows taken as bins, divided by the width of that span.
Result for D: 5.86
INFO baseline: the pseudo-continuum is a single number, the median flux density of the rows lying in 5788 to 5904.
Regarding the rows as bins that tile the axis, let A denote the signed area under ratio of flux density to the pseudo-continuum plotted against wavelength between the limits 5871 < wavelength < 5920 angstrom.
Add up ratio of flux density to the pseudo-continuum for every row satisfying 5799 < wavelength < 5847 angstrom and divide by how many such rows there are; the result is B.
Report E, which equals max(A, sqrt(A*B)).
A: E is 44.6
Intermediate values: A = 44.6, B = 1.03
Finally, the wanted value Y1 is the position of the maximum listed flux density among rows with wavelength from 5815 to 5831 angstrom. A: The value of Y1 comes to 5826.81 angstrom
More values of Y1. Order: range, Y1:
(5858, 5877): 5864.50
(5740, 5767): 5757.46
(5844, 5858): 5851.01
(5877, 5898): 5880.73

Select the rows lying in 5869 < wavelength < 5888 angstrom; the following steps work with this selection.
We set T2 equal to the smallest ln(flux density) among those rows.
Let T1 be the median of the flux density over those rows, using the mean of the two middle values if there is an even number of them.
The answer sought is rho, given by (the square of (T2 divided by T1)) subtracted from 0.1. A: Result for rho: 0.0280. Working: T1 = 6.20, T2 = 1.66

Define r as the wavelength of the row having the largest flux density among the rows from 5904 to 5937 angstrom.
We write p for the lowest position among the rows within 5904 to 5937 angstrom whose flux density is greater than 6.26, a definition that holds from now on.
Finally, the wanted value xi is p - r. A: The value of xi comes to -19.1 angstrom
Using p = 5905.15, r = 5924.22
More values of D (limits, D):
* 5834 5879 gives 6.40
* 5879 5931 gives 5.94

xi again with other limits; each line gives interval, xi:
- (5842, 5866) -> -16.2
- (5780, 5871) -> -21.3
